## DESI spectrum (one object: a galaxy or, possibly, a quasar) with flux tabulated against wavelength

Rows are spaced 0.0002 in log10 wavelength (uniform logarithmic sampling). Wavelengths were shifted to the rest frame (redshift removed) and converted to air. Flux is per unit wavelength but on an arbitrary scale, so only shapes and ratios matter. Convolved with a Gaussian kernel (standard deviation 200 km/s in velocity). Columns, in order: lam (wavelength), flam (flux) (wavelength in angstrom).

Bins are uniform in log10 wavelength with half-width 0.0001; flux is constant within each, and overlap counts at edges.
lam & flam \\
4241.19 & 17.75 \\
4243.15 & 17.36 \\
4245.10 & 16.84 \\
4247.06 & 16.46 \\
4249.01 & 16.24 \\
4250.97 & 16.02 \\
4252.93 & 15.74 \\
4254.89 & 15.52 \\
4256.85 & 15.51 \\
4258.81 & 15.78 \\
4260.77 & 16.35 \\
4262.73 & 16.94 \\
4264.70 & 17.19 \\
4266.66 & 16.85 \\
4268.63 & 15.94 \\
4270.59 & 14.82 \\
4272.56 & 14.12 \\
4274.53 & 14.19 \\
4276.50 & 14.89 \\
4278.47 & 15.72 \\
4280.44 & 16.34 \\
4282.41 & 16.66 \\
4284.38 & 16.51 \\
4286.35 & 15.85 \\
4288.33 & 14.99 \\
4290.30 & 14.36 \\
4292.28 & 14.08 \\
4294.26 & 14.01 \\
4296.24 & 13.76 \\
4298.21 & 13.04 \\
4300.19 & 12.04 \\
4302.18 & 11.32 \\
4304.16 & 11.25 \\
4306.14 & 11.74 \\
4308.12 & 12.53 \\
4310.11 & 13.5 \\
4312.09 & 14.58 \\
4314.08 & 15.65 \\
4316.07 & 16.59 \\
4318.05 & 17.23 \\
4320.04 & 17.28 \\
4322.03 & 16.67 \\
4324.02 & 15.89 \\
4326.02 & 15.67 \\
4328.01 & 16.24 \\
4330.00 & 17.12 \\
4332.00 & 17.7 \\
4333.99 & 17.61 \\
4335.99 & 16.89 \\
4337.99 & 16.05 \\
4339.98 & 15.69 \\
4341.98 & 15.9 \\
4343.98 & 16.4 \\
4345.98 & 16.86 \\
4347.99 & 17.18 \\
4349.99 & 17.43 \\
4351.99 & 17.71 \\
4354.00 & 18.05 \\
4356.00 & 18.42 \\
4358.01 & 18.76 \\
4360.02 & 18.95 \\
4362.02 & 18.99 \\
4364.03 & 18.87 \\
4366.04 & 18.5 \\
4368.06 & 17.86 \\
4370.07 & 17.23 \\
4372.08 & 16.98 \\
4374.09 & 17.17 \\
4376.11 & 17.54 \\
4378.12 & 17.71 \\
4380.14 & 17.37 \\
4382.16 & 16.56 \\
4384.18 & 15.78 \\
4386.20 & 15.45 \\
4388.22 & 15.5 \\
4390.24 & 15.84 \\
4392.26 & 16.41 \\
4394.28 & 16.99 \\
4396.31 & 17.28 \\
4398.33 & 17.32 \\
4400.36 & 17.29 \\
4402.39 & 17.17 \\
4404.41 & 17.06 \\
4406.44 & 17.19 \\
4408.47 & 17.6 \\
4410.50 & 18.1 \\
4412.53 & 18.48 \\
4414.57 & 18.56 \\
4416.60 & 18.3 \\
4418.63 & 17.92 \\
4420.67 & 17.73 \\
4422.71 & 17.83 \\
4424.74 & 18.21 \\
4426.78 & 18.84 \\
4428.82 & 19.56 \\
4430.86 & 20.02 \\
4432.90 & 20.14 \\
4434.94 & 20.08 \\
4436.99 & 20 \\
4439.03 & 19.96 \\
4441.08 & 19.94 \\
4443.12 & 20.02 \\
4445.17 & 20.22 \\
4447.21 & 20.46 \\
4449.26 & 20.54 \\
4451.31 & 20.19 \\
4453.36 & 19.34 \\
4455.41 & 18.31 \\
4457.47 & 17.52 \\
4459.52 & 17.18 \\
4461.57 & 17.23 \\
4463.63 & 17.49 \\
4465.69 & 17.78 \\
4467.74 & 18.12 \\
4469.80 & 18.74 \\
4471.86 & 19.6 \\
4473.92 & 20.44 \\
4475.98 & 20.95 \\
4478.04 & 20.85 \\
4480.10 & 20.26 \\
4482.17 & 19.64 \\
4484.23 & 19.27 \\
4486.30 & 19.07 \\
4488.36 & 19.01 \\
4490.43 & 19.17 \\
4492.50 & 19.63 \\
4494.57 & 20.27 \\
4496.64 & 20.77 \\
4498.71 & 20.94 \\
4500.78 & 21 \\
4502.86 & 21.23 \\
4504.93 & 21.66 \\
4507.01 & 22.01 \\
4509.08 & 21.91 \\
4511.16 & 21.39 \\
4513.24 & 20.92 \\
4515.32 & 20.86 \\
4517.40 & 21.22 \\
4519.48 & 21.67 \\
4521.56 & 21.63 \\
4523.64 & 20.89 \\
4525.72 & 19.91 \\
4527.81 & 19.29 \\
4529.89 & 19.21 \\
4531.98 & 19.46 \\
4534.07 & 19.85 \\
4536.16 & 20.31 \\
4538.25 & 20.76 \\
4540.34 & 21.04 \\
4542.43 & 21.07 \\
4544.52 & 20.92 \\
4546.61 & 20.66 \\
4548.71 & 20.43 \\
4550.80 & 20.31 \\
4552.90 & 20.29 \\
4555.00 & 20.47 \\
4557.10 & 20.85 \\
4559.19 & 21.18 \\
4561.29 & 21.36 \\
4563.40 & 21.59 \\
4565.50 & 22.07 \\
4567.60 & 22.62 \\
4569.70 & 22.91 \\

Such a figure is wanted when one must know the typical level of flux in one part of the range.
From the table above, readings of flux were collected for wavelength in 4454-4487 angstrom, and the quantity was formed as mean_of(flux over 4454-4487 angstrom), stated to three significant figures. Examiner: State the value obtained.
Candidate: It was 18.9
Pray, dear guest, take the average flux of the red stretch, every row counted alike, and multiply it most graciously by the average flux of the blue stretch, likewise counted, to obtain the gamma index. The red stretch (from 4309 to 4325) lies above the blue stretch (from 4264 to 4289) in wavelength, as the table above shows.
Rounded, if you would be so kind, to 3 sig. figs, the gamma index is 250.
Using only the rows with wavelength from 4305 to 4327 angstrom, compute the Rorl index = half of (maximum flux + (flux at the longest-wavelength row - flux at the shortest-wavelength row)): 10.6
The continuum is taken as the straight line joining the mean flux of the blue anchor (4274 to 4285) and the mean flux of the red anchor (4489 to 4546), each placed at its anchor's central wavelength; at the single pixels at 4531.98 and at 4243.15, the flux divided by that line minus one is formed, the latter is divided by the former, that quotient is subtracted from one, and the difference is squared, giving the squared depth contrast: 10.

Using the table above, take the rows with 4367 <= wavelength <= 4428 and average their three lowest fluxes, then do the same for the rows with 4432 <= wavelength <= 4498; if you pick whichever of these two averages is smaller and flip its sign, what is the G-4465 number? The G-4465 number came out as -16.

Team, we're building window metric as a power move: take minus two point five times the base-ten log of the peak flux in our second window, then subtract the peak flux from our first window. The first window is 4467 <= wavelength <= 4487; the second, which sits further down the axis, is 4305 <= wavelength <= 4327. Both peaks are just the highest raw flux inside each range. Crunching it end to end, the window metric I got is -24.0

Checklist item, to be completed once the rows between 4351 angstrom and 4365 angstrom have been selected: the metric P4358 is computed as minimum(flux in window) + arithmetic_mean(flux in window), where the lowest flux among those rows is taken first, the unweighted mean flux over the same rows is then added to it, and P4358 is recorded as 36.2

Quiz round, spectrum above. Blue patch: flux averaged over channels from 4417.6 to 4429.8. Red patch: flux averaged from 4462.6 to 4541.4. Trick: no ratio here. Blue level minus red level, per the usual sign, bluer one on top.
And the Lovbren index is -1.87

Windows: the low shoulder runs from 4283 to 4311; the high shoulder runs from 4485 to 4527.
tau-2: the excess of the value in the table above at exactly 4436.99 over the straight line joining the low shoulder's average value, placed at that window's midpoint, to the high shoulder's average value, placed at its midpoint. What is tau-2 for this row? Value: 1.6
